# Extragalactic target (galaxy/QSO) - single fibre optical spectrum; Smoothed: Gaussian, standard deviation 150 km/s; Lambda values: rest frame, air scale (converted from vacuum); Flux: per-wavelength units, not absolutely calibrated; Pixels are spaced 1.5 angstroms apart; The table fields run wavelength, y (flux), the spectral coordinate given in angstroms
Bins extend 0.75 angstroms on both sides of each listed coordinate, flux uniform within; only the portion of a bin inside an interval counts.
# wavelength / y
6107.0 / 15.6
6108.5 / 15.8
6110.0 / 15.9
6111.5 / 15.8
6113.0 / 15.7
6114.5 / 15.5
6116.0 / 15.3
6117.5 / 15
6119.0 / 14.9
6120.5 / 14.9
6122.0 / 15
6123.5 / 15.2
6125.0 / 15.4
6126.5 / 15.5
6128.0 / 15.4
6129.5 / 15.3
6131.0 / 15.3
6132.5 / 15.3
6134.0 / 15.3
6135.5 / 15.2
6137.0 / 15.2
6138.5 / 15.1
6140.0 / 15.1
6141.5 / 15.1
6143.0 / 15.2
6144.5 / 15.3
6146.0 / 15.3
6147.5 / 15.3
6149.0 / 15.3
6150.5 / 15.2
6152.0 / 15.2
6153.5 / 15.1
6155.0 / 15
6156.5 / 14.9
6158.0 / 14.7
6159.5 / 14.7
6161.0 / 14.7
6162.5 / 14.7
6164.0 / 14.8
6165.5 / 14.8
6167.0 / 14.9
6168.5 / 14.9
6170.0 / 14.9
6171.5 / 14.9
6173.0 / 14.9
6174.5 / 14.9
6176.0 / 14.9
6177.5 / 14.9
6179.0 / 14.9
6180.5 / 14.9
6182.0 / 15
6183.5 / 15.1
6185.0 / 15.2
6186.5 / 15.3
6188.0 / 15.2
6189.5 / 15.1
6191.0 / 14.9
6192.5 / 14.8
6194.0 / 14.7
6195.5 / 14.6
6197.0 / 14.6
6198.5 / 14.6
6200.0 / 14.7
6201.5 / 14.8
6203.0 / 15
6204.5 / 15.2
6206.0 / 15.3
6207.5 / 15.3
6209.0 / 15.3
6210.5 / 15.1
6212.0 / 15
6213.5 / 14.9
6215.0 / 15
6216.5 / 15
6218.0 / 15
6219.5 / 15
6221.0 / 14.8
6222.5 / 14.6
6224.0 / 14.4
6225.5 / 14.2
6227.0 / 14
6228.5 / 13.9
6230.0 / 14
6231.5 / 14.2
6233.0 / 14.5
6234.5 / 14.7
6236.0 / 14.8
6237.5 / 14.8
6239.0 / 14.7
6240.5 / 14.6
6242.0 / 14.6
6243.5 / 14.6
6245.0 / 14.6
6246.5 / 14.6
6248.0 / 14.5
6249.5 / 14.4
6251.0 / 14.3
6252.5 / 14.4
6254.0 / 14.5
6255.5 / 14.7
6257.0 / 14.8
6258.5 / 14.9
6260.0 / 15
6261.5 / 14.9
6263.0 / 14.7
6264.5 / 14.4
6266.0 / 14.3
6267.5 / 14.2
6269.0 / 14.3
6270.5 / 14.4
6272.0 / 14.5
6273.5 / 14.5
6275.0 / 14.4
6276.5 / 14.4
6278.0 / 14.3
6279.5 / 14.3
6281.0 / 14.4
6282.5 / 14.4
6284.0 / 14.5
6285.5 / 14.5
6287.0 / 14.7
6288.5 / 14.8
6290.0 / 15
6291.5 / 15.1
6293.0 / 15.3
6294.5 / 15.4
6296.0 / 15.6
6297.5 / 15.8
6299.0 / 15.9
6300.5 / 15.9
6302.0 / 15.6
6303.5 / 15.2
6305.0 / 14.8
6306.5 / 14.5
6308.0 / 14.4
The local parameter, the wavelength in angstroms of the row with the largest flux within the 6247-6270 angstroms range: 6260.0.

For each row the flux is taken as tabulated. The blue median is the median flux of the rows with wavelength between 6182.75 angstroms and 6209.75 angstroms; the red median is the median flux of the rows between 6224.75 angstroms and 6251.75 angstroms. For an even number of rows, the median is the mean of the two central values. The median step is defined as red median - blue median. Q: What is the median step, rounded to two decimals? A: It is -0.50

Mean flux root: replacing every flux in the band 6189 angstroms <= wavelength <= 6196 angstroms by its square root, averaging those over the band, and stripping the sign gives 3.85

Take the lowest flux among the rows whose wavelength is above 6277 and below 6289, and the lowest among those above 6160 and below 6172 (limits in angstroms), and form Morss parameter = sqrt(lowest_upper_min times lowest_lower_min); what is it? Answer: 14.5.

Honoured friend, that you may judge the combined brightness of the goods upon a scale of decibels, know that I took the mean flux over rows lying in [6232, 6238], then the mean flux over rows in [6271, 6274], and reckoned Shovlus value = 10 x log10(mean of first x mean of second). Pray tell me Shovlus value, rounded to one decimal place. 23.3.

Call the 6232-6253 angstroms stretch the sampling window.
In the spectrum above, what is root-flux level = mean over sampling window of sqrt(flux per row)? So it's 3.82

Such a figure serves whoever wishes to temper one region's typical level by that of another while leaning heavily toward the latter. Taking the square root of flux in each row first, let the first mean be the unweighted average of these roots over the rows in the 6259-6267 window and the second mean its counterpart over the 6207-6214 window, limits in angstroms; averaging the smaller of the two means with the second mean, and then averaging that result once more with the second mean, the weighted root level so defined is 3.87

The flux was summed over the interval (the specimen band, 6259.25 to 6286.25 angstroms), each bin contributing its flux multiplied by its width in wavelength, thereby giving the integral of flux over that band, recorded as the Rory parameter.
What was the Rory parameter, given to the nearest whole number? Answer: 391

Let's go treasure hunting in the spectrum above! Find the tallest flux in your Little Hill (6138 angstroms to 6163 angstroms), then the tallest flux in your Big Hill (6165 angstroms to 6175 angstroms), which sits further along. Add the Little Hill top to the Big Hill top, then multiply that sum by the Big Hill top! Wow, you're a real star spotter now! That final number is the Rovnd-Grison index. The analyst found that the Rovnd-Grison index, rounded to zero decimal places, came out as 450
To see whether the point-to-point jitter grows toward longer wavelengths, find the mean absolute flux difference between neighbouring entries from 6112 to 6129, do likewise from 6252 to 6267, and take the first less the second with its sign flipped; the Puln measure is -0.006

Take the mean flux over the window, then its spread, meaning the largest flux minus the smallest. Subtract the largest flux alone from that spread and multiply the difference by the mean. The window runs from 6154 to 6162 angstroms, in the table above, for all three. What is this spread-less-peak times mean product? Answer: -218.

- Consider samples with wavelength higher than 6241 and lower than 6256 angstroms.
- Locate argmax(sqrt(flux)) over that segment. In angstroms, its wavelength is 6255.5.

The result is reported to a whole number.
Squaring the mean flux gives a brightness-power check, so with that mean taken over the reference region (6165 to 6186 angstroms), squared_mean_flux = 223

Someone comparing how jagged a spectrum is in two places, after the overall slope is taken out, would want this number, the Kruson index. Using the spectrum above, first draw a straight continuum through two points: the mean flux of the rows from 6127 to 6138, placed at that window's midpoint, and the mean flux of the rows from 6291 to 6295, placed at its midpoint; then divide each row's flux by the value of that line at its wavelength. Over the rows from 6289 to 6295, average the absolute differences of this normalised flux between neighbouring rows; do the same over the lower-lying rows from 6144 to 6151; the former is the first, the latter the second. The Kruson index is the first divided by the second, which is 5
